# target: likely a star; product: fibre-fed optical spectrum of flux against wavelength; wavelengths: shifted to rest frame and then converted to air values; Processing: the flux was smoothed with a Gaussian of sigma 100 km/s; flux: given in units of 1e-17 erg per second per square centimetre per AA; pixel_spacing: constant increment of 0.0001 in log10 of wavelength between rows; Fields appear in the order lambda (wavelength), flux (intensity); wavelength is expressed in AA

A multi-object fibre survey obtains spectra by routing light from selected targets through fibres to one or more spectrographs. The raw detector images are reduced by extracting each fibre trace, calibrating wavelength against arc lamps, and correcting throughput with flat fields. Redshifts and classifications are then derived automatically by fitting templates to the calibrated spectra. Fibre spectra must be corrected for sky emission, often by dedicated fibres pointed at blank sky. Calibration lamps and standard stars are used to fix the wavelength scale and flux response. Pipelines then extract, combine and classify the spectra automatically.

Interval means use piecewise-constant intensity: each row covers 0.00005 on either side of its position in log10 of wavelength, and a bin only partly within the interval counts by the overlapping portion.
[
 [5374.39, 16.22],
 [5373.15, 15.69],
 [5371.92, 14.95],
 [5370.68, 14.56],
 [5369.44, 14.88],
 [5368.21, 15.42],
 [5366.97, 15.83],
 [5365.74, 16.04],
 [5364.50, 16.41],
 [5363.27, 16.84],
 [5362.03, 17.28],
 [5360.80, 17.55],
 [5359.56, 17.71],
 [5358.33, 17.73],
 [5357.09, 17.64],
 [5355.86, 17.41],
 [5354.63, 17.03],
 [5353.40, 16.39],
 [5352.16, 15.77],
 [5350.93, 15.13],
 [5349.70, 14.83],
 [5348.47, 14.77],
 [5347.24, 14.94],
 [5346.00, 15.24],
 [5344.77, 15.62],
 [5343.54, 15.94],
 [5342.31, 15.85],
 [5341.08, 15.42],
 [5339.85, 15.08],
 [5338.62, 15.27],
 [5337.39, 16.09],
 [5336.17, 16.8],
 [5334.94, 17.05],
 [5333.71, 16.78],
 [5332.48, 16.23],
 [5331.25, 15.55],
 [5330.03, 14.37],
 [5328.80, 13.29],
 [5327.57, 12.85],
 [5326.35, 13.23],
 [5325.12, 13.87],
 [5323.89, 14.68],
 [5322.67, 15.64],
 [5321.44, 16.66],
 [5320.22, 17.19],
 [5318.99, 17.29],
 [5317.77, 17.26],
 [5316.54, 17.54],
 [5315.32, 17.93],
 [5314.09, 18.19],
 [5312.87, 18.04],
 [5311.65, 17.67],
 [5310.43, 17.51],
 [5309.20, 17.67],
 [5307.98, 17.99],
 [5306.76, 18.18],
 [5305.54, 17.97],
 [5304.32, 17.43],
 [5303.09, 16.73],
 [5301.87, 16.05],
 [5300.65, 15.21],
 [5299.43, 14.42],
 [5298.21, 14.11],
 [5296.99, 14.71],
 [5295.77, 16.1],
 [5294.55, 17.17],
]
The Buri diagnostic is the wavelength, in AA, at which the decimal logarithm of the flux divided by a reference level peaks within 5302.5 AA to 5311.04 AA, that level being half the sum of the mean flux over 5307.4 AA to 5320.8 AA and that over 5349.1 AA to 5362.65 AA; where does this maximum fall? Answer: 5306.76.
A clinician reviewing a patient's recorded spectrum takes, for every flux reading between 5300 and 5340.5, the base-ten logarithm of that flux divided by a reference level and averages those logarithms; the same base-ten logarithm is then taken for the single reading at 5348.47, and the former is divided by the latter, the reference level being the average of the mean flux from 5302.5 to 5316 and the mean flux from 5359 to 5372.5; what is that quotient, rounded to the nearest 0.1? 0.3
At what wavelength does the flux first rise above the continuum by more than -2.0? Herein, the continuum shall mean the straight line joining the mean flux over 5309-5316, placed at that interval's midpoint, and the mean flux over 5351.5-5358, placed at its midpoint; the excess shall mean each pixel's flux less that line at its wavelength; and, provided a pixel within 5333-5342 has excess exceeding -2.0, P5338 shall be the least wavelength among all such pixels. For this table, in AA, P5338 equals 5333.71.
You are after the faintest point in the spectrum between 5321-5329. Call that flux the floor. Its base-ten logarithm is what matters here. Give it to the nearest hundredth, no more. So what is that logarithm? 1.11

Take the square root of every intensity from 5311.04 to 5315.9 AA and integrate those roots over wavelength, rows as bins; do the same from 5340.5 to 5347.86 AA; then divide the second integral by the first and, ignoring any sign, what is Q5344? 1.4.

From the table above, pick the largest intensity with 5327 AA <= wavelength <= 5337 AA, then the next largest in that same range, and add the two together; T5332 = 34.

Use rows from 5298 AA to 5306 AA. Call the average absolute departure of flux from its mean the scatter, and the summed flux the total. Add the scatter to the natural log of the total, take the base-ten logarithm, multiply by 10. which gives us 7.73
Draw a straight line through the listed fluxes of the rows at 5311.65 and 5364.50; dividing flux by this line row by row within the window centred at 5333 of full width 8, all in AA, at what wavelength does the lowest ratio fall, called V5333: 5330.03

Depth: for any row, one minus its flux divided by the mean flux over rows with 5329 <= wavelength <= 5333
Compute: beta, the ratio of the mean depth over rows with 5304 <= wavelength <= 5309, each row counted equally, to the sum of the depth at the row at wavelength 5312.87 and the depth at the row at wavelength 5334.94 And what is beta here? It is 0.6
